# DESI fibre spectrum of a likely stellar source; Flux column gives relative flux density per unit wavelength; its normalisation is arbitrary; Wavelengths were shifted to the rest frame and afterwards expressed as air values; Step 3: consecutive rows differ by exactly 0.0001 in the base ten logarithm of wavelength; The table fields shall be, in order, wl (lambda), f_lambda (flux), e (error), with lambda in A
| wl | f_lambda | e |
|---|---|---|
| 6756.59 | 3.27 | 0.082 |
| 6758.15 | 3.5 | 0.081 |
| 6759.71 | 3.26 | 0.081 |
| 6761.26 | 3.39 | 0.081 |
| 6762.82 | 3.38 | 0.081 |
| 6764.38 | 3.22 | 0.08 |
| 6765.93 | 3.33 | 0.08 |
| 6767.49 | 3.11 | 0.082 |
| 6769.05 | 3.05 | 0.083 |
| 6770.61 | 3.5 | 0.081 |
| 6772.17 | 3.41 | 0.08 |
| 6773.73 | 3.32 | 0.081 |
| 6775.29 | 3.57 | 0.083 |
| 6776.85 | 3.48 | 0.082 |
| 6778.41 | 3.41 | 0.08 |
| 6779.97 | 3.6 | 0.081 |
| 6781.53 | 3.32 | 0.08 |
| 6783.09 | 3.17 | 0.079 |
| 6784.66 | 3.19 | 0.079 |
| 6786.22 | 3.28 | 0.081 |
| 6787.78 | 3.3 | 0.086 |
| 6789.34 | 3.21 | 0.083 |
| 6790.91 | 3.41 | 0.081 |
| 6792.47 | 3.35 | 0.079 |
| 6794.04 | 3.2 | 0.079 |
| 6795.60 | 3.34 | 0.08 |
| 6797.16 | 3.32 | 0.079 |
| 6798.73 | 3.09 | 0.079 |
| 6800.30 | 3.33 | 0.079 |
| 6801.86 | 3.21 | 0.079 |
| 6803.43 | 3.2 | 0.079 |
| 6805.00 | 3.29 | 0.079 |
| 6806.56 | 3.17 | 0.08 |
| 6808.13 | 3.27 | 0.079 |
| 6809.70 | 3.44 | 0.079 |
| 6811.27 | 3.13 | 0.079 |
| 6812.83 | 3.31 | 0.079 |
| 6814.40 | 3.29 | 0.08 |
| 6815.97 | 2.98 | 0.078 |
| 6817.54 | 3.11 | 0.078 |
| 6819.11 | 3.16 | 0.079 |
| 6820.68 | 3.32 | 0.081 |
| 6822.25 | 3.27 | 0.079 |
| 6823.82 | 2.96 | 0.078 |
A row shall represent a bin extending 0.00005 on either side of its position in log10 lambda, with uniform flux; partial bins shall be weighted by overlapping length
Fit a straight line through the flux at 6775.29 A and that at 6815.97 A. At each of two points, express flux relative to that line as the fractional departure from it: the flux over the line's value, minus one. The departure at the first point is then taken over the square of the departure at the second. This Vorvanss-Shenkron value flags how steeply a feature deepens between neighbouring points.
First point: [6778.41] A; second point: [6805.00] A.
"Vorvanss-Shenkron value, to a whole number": -14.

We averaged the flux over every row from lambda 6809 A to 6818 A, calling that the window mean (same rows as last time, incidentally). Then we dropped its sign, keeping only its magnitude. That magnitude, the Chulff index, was 3.21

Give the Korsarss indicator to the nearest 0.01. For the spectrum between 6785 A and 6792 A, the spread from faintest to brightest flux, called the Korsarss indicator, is 0.20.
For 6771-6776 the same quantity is 0.25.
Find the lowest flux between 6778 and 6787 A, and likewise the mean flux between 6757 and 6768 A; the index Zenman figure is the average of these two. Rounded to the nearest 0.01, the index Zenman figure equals 3.24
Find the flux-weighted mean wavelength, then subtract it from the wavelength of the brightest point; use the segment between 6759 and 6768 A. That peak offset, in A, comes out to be -2.3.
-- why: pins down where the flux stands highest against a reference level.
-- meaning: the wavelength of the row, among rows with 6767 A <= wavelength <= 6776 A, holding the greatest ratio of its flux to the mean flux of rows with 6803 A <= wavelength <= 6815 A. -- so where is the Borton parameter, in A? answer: 6775.29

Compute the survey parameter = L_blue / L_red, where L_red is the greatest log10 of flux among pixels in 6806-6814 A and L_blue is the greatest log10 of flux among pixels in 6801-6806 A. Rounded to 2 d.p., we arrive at 0.96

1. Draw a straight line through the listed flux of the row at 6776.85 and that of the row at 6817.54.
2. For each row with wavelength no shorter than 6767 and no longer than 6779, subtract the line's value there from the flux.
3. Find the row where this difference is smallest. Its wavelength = 6769.05 A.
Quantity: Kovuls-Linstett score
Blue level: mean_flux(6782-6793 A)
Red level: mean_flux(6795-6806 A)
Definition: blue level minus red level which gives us 0.02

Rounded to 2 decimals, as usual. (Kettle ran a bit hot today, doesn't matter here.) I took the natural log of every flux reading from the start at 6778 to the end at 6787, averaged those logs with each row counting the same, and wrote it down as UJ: 1.20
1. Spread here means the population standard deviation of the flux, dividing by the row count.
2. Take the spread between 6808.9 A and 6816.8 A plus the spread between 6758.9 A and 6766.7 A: 0.23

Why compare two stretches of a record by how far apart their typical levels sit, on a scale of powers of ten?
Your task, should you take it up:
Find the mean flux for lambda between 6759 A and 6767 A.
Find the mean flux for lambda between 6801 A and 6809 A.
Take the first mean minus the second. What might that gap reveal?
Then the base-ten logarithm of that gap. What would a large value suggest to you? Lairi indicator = -1.1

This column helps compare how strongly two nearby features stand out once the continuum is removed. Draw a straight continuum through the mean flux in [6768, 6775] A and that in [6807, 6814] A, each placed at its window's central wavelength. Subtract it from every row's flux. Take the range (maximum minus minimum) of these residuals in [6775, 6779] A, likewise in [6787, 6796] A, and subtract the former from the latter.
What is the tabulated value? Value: 0.050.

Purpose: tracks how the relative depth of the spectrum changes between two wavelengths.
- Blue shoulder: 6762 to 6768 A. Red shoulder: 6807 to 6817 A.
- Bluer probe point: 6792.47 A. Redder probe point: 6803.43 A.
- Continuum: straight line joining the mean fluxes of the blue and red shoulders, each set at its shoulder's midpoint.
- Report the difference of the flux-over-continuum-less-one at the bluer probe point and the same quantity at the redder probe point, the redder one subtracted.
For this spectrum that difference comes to 0.04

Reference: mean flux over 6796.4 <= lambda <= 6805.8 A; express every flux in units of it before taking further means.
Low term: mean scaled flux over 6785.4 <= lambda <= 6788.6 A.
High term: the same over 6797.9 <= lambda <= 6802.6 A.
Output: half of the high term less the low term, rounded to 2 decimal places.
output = -0.01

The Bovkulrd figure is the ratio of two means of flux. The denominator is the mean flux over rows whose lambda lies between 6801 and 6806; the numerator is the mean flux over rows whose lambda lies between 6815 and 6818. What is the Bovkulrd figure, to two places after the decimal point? 0.94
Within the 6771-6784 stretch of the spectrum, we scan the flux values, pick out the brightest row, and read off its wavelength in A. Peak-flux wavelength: 6779.97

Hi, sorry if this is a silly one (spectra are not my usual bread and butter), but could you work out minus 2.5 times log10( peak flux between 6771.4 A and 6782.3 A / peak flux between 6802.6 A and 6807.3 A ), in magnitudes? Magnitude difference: -0.10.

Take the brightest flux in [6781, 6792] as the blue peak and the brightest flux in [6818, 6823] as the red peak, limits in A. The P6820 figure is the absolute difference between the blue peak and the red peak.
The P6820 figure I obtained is 0.09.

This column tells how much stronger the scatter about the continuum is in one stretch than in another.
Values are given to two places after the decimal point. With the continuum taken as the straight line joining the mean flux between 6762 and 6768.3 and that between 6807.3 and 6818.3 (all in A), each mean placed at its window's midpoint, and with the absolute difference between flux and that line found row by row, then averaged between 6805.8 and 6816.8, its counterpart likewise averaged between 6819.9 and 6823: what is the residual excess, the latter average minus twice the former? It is -0.15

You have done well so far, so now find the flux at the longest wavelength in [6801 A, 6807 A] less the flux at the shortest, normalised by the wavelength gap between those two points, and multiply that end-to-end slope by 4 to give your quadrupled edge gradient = -0.03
